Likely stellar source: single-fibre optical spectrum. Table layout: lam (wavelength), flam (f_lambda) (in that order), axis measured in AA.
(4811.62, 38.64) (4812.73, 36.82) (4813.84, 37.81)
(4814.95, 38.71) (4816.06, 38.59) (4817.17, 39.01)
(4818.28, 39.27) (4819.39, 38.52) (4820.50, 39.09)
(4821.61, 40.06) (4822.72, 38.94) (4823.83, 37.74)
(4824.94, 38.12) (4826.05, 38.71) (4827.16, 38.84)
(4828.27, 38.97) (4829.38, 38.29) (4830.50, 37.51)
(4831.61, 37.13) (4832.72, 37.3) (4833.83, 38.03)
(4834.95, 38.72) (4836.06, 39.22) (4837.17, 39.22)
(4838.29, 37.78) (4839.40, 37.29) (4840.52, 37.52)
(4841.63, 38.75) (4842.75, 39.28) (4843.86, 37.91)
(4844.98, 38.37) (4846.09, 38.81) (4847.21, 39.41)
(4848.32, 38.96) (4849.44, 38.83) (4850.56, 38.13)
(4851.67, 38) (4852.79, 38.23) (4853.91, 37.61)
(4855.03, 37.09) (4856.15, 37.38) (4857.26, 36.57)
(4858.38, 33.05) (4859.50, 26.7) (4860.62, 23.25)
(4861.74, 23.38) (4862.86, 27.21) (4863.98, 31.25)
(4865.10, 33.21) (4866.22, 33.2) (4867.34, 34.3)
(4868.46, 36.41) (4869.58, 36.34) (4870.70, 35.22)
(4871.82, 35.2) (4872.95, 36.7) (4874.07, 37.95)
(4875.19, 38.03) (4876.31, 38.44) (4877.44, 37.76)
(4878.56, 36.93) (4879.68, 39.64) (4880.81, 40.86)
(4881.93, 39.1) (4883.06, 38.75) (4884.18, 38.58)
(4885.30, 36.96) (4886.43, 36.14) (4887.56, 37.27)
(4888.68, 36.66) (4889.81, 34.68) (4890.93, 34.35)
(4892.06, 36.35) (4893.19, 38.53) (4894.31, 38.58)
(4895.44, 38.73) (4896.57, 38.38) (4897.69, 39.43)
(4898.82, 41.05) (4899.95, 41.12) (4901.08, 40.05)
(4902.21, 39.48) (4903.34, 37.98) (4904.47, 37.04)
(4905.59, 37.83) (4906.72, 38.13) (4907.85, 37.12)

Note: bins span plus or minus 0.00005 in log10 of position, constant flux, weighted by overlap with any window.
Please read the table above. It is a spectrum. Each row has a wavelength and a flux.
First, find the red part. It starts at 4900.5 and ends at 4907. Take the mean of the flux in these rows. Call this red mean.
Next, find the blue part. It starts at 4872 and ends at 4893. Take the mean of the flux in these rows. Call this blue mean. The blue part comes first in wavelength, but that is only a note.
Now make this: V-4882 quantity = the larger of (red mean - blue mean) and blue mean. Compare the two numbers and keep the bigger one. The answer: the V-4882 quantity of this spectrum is 37.5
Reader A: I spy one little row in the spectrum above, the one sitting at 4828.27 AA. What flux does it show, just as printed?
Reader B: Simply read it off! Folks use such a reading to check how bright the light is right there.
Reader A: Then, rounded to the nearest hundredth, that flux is 38.97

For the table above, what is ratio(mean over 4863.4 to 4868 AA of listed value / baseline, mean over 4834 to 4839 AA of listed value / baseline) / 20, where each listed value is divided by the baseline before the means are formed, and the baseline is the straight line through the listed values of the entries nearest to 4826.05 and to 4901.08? 0.042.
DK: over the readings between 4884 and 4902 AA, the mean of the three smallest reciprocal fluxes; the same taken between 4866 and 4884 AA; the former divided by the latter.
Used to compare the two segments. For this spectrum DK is 0.98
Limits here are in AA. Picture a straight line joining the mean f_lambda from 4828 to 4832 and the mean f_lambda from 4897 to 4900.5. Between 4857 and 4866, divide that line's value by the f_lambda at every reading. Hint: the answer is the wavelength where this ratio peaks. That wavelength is 4860.62 AA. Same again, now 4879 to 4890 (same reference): 4889.81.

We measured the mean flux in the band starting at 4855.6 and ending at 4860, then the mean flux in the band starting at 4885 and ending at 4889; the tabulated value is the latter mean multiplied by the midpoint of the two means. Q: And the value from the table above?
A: 1290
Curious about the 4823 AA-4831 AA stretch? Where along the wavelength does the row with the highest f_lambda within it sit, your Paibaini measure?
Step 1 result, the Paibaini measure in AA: 4828.27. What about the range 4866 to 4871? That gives 4868.46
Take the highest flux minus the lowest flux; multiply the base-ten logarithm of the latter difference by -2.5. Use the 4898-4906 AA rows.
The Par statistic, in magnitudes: -1.5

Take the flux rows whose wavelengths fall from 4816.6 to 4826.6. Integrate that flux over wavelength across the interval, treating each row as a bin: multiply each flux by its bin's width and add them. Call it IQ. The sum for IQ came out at 388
